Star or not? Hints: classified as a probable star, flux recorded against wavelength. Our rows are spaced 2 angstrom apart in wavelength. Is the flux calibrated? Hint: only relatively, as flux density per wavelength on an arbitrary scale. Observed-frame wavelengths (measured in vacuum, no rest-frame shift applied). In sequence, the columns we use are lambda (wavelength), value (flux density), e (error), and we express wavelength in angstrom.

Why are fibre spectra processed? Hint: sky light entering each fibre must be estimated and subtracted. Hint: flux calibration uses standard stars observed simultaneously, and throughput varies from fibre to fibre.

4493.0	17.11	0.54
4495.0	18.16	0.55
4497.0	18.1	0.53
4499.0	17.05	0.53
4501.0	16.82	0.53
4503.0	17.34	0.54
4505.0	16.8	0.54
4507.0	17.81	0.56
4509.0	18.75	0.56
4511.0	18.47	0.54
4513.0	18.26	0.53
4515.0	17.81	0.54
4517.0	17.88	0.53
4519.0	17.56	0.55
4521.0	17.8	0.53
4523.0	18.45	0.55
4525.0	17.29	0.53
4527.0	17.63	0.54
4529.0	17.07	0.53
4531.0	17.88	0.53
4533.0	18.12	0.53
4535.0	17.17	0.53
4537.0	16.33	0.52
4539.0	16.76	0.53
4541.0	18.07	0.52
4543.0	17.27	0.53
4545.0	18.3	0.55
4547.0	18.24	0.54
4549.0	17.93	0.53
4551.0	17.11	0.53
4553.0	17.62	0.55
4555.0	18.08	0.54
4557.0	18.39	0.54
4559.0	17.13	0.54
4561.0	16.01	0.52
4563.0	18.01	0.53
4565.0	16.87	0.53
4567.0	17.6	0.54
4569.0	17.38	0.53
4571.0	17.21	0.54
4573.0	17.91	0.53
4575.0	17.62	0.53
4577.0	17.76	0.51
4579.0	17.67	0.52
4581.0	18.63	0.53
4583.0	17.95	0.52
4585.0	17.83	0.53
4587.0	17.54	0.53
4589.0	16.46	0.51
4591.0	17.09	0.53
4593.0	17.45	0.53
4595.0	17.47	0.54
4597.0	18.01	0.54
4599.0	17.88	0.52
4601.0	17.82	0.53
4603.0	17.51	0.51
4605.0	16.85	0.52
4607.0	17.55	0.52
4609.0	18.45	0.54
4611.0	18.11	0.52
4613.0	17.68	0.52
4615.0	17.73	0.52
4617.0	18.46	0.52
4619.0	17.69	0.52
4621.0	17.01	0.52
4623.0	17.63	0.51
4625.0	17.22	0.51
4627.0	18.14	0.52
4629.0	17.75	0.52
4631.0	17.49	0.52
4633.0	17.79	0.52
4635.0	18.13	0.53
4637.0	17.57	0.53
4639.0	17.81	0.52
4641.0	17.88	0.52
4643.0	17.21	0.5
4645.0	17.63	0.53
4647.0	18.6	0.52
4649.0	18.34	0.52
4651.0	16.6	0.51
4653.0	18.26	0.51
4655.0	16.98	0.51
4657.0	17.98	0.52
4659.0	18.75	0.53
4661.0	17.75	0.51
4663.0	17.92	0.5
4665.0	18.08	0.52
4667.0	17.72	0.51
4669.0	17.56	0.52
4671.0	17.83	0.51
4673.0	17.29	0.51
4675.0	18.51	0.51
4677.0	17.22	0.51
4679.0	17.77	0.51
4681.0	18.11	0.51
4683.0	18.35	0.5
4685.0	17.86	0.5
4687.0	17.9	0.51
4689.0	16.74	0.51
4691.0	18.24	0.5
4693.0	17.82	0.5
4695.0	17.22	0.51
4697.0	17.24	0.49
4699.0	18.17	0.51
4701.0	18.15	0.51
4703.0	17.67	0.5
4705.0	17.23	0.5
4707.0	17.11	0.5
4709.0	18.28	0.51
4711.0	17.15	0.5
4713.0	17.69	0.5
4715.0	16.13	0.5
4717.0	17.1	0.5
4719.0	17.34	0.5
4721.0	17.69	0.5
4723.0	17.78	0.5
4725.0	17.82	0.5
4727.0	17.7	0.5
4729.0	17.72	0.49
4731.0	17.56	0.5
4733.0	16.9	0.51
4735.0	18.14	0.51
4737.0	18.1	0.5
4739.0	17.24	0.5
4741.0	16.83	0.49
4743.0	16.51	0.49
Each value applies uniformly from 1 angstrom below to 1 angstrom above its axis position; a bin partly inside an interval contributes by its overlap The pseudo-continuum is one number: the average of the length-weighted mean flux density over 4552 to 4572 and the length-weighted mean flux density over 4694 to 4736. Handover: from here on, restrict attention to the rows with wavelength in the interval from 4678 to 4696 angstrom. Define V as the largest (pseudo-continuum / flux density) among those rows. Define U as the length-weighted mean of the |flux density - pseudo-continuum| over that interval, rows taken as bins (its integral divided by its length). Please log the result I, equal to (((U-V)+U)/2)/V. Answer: 0.00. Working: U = 0.53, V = 1.04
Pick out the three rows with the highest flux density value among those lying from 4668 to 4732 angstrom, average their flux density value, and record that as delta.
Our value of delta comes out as 18.4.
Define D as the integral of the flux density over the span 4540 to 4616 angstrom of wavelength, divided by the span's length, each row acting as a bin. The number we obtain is 17.6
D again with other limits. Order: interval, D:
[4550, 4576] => 17.5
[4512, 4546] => 17.6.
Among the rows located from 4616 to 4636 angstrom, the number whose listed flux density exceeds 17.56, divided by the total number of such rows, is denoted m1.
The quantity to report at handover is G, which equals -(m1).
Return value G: -0.70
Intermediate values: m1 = 0.70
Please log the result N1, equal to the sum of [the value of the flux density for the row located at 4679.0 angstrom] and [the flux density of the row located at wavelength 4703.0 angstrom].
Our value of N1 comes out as 35.4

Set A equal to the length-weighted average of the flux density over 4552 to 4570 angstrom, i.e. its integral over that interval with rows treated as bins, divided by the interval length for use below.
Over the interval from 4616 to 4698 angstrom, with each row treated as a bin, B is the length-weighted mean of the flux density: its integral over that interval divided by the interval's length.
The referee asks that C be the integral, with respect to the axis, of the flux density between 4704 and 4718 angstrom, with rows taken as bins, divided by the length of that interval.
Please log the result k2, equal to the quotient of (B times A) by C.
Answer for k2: 18.0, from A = 17.5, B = 17.8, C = 17.2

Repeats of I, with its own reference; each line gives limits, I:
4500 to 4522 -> 0.03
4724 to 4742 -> -0.11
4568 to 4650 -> -0.13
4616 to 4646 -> -0.16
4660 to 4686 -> -0.07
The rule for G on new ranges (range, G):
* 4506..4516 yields -1.00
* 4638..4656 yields -0.67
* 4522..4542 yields -0.50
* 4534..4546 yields -0.33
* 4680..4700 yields -0.70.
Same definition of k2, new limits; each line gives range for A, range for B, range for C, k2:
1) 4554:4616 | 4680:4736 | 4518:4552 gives 17.6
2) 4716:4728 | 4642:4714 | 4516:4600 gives 17.7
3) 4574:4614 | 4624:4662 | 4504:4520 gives 17.5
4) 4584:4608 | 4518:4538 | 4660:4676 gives 17.2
